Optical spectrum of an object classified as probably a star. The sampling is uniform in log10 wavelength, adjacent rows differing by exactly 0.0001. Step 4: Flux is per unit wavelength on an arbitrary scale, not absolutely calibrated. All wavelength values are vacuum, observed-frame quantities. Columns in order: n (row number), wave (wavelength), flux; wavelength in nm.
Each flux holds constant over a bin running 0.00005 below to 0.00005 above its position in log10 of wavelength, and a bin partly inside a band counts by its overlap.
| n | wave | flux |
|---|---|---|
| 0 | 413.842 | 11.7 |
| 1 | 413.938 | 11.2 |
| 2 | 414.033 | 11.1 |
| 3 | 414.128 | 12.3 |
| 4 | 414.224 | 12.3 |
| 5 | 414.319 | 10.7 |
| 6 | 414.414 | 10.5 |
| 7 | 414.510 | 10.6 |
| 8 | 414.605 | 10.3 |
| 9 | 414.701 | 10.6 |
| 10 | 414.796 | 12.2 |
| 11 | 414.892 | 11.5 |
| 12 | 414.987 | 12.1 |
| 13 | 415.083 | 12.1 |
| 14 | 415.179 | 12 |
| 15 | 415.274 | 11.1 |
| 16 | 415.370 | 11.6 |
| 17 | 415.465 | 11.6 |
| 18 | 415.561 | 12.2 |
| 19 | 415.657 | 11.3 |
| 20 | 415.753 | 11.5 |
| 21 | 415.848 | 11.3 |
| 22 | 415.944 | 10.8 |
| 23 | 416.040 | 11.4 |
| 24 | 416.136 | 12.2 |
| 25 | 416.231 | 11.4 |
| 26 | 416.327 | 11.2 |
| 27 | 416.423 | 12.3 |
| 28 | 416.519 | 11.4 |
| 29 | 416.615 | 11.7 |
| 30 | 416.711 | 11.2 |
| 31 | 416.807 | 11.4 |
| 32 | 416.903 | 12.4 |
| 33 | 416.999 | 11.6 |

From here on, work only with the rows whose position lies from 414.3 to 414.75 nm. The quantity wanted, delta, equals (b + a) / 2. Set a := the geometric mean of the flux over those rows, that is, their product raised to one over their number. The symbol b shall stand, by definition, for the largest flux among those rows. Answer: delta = 10.6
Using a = 10.5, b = 10.7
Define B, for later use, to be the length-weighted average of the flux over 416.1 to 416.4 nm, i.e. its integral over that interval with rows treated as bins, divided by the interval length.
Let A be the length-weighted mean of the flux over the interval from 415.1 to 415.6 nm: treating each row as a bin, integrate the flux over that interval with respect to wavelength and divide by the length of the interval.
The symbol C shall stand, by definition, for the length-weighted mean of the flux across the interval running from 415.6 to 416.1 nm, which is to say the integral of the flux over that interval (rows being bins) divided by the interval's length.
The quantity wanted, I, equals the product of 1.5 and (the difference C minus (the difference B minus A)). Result 17.0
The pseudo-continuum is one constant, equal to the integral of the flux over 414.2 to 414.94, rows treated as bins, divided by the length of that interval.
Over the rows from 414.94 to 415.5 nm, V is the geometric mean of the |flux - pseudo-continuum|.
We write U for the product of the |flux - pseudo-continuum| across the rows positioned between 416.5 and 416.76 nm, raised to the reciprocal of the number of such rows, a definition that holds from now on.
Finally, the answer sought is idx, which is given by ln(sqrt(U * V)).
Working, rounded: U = 0.31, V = 0.48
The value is -0.95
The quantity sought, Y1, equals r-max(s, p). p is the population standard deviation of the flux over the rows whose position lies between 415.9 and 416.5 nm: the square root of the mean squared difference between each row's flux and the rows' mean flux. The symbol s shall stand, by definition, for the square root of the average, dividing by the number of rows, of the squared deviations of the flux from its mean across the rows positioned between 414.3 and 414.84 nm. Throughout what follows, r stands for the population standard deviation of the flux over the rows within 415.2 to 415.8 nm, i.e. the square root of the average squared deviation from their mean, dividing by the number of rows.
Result -0.29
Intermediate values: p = 0.53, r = 0.34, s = 0.63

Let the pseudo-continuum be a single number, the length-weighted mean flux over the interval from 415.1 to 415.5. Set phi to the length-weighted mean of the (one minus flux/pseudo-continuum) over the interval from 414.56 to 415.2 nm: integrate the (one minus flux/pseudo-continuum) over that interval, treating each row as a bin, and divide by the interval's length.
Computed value 0.009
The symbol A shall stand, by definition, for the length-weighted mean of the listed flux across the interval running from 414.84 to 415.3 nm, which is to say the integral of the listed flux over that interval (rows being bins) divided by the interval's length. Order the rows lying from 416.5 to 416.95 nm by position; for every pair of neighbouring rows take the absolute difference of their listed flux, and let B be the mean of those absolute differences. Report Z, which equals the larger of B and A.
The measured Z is 11.8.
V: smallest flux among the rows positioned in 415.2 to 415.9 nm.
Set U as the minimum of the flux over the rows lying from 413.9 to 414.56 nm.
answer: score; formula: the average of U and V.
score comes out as 10.8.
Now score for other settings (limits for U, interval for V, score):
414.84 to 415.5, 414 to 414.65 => 10.7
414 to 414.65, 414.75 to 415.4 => 10.7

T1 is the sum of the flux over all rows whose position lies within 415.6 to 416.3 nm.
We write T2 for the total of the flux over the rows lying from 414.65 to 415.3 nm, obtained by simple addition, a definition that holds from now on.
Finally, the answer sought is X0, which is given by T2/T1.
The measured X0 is 1.02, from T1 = 79.9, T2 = 81.6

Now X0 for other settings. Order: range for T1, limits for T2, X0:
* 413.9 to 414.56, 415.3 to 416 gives 1.02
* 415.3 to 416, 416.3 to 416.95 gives 1.02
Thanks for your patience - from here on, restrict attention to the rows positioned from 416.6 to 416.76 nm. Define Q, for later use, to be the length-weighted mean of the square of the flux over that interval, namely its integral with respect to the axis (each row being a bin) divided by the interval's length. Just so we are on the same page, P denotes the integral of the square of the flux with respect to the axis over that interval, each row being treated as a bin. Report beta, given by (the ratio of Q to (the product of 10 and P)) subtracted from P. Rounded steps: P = 21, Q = 130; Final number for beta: 20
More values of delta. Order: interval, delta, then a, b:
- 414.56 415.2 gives 11.9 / 11.5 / 12.2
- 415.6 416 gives 11.4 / 11.2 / 11.5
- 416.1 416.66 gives 12.0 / 11.7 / 12.3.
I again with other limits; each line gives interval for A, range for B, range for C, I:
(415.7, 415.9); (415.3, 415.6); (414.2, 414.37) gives 16.6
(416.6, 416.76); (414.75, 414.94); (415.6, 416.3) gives 16.4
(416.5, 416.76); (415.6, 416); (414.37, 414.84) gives 16.5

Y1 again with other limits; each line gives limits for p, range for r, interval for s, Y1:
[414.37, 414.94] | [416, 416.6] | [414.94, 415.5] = -0.24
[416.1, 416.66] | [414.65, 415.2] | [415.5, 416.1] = 0.15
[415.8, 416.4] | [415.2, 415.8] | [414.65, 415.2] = -0.22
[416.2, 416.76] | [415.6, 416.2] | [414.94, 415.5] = 0.03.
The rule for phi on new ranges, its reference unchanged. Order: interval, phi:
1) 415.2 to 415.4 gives 0.018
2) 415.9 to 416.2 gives 0.014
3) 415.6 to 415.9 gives 0.021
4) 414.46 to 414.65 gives 0.101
